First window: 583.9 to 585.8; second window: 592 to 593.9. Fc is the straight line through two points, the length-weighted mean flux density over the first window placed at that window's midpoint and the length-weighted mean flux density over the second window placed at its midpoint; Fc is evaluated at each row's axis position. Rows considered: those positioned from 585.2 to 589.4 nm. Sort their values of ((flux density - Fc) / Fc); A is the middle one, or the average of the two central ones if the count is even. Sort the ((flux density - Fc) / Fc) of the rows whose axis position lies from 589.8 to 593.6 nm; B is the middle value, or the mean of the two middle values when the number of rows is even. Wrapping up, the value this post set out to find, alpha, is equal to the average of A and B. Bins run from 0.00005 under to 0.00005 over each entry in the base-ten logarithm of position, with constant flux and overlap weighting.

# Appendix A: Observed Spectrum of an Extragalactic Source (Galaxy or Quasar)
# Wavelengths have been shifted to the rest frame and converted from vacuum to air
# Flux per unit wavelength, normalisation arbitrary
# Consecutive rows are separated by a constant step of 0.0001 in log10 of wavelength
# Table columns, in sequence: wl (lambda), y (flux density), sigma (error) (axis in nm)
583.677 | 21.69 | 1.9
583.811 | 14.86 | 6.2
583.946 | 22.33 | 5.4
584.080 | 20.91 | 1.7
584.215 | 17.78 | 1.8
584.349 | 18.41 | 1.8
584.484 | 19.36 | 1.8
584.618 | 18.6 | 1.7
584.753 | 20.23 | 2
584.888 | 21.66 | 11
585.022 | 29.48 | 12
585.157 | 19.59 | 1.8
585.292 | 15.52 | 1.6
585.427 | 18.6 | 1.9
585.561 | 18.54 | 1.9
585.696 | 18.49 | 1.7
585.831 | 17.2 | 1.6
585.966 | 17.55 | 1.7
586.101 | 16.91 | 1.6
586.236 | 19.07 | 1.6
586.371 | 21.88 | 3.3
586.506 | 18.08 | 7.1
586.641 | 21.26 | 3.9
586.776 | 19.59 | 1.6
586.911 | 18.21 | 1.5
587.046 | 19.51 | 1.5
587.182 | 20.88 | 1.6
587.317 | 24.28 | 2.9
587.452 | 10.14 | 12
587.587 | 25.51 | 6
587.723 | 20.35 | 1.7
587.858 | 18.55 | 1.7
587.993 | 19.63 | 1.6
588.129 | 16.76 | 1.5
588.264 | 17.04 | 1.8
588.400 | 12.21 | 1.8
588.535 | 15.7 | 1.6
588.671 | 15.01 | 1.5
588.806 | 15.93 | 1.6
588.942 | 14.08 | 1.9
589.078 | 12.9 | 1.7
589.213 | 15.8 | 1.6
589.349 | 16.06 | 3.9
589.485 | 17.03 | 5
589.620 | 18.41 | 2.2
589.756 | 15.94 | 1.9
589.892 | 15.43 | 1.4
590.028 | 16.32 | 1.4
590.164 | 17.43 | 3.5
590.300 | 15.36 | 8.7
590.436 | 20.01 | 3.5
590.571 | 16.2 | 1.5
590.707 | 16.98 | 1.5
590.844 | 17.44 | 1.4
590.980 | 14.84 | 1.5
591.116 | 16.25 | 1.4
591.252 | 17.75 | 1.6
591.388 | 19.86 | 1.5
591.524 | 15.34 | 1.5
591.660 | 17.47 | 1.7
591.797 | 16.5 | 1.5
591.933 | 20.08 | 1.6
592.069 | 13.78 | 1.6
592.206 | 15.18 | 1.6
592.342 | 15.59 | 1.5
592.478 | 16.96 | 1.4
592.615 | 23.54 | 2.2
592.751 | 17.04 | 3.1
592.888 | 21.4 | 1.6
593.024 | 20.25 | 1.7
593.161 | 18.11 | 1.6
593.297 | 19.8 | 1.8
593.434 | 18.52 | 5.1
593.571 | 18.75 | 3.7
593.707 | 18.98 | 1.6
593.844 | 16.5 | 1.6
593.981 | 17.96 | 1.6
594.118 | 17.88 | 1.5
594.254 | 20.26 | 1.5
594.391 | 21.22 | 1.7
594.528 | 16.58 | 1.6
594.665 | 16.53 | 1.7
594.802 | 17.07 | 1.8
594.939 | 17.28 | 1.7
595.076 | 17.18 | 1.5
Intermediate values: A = -0.07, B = -0.068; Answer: -0.07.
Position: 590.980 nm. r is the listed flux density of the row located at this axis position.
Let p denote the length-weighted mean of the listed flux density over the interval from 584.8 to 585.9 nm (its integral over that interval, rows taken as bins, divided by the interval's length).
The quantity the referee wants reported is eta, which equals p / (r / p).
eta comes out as 27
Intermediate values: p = 19.9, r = 14.84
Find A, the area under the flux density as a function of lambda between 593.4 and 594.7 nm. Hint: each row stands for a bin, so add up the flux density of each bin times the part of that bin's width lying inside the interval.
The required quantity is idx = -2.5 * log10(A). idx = -3.4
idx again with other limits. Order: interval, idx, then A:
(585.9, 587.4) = -3.7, 29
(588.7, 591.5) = -4.2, 46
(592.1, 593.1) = -3.2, 18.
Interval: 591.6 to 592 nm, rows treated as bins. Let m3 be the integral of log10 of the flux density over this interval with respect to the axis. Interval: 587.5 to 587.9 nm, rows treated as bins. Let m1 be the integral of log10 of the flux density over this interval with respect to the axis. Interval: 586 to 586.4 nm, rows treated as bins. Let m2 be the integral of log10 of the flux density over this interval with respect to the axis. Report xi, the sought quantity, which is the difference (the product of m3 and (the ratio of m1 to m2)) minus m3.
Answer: 0.016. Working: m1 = 0.526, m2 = 0.510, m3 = 0.501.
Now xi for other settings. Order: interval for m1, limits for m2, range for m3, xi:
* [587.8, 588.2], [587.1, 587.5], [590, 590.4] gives 0.005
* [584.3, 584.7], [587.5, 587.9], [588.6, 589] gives -0.015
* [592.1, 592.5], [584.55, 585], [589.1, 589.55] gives -0.107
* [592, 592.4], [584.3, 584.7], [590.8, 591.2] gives -0.039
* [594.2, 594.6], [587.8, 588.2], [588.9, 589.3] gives 0.007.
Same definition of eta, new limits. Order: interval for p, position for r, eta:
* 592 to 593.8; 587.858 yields 18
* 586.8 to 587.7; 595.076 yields 23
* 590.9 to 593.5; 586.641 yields 15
